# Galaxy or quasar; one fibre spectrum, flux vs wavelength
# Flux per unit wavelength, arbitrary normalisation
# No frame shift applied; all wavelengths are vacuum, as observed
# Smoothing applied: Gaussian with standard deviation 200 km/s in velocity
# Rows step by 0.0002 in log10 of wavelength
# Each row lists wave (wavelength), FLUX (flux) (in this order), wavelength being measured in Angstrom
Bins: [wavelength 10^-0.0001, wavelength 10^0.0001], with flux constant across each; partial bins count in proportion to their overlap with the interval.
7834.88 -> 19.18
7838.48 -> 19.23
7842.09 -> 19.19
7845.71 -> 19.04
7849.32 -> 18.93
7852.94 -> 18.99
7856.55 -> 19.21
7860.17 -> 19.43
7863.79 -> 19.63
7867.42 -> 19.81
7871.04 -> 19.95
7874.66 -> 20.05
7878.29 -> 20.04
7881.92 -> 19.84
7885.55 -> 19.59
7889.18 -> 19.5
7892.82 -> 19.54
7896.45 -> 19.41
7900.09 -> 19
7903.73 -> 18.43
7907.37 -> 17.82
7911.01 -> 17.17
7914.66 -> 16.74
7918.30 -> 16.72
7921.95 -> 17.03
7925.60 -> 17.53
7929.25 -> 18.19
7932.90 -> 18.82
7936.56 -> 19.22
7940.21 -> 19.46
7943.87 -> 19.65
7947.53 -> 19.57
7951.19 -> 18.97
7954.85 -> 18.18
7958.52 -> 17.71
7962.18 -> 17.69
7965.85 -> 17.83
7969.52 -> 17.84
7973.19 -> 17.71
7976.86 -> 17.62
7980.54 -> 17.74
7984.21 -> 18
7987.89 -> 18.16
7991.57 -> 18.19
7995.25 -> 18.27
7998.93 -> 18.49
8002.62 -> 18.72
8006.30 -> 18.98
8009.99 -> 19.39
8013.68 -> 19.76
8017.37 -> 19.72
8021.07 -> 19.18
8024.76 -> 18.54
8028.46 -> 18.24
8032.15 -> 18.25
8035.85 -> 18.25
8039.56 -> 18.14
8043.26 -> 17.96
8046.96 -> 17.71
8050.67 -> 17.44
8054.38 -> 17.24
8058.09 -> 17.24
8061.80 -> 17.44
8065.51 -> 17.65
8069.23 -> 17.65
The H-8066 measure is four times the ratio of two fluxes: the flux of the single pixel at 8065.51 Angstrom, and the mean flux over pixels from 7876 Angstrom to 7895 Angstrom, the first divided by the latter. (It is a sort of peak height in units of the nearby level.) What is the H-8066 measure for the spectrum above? 3.58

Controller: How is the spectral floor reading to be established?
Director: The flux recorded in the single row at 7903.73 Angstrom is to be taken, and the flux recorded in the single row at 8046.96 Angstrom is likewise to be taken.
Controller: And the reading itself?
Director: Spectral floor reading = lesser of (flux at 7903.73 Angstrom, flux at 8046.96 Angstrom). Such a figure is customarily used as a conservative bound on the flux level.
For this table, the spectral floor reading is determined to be 17.7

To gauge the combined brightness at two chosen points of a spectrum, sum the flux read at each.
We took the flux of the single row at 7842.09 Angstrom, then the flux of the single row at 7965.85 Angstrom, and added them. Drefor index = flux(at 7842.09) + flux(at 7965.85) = 37.0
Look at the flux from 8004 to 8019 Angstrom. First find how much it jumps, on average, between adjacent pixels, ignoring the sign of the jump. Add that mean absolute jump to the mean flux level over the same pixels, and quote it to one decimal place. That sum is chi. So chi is 19.7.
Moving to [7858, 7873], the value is 19.9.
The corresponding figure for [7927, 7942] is 19.3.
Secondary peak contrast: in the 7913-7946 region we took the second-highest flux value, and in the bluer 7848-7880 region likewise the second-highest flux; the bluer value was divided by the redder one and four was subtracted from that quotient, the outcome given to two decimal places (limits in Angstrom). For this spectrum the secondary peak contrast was -2.97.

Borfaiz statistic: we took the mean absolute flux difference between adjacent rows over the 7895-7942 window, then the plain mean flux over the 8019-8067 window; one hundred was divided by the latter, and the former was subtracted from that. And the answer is 5.12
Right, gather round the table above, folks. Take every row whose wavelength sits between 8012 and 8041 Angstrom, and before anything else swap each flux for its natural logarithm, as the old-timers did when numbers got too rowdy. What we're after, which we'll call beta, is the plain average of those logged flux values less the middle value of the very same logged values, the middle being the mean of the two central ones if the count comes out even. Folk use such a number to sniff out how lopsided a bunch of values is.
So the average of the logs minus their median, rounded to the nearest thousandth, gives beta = 0.019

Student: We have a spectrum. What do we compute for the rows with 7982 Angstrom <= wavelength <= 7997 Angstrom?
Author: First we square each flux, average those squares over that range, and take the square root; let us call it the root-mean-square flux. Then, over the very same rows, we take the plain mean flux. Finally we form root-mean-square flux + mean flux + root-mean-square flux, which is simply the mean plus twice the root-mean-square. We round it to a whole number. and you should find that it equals 54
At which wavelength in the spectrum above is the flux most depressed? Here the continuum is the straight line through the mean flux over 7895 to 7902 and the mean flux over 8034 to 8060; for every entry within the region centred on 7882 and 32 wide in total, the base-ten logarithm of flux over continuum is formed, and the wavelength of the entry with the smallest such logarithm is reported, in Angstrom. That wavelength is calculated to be 7896.45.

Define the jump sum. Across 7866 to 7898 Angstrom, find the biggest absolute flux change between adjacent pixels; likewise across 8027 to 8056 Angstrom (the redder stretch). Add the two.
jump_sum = 0.52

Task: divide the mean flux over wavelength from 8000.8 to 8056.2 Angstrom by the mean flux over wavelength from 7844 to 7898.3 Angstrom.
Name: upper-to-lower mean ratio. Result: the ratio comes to 0.95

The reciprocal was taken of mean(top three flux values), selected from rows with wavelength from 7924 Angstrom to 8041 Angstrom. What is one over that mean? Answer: 0.0507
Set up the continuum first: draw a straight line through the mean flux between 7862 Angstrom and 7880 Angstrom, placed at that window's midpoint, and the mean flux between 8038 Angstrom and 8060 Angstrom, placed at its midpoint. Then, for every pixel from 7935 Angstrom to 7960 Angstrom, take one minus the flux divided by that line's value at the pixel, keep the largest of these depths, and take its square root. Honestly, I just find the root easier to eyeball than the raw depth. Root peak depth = 0.238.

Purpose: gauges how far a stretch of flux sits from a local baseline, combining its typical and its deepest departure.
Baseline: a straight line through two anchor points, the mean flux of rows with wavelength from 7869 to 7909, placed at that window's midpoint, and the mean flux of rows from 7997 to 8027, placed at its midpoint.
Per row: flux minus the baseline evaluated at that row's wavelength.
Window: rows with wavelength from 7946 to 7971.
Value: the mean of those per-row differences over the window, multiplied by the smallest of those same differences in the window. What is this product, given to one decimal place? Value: 1.5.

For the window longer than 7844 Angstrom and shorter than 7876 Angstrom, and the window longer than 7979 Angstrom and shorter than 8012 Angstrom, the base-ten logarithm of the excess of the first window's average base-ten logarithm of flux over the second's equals -1.6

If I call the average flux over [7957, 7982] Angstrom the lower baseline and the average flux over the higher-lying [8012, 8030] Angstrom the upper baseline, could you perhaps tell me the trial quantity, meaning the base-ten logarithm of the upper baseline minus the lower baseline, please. 0.13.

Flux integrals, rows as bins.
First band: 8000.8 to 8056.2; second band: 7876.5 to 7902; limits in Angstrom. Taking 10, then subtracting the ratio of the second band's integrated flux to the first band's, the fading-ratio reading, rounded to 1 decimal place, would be 9.5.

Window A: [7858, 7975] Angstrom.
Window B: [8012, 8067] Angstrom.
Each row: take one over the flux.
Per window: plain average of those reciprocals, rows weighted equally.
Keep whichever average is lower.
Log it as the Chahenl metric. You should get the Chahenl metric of 0.0537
